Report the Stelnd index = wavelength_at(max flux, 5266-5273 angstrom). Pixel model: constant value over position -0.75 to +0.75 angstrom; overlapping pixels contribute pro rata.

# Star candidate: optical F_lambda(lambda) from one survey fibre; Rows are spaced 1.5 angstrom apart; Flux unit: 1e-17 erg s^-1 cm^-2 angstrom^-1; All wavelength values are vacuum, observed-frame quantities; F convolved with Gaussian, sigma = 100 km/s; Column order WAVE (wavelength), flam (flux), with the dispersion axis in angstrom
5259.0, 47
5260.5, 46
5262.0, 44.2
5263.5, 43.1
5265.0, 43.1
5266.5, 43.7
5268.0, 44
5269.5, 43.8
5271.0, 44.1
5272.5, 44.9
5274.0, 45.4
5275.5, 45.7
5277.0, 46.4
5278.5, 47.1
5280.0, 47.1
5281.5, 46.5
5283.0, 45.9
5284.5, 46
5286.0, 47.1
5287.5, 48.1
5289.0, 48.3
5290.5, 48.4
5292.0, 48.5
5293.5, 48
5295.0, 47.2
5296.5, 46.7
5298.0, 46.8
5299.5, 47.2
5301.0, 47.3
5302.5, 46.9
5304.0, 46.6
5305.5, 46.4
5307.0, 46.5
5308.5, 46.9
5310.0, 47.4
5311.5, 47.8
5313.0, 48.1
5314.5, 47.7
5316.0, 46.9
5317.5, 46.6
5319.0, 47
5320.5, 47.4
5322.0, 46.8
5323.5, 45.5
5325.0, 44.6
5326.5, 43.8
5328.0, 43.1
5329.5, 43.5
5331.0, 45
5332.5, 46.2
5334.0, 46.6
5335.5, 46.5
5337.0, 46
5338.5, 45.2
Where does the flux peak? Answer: 5272.5 angstrom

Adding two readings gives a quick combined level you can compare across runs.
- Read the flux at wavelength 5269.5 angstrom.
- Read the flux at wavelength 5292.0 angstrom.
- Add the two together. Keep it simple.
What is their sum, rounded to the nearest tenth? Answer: 92.3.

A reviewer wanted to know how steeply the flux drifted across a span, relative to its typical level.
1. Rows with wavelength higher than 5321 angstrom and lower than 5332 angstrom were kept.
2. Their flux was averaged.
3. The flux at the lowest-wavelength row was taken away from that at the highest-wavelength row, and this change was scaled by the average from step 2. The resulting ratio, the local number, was -0.04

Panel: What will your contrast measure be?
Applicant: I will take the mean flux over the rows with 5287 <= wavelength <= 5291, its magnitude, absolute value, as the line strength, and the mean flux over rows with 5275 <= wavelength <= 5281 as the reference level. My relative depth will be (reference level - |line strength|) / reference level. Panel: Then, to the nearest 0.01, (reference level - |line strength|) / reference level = -0.04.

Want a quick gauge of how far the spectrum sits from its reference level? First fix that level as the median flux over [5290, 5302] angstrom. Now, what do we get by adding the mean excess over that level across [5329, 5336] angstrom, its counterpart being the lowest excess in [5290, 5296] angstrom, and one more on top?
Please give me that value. -0.7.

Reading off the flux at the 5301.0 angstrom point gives 47.3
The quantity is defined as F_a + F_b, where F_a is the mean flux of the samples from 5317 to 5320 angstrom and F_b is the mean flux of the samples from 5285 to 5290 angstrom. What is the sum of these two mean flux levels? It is 94.6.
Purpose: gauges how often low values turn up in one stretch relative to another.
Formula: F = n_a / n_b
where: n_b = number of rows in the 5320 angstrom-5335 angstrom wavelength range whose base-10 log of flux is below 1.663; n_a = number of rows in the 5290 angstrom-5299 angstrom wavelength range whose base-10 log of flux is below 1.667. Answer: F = 0.0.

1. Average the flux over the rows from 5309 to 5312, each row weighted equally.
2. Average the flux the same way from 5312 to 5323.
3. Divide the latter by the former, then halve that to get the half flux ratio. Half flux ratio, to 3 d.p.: 0.496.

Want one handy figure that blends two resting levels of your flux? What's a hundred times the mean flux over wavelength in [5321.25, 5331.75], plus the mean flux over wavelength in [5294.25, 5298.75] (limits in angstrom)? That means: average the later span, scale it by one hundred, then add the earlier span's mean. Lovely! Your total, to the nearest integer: 4508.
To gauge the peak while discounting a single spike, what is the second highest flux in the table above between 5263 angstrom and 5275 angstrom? 44.9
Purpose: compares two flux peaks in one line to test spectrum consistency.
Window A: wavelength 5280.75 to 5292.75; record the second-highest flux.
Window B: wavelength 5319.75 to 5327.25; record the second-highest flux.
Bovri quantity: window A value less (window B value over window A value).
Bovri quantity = 47.4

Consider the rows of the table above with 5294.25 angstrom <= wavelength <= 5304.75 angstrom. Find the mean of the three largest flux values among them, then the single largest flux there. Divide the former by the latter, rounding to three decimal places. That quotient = 0.999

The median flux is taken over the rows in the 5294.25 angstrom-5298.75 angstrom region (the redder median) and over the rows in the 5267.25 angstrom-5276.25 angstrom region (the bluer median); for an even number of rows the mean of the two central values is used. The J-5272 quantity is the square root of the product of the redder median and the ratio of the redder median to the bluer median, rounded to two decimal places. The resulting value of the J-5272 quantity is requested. 7.02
